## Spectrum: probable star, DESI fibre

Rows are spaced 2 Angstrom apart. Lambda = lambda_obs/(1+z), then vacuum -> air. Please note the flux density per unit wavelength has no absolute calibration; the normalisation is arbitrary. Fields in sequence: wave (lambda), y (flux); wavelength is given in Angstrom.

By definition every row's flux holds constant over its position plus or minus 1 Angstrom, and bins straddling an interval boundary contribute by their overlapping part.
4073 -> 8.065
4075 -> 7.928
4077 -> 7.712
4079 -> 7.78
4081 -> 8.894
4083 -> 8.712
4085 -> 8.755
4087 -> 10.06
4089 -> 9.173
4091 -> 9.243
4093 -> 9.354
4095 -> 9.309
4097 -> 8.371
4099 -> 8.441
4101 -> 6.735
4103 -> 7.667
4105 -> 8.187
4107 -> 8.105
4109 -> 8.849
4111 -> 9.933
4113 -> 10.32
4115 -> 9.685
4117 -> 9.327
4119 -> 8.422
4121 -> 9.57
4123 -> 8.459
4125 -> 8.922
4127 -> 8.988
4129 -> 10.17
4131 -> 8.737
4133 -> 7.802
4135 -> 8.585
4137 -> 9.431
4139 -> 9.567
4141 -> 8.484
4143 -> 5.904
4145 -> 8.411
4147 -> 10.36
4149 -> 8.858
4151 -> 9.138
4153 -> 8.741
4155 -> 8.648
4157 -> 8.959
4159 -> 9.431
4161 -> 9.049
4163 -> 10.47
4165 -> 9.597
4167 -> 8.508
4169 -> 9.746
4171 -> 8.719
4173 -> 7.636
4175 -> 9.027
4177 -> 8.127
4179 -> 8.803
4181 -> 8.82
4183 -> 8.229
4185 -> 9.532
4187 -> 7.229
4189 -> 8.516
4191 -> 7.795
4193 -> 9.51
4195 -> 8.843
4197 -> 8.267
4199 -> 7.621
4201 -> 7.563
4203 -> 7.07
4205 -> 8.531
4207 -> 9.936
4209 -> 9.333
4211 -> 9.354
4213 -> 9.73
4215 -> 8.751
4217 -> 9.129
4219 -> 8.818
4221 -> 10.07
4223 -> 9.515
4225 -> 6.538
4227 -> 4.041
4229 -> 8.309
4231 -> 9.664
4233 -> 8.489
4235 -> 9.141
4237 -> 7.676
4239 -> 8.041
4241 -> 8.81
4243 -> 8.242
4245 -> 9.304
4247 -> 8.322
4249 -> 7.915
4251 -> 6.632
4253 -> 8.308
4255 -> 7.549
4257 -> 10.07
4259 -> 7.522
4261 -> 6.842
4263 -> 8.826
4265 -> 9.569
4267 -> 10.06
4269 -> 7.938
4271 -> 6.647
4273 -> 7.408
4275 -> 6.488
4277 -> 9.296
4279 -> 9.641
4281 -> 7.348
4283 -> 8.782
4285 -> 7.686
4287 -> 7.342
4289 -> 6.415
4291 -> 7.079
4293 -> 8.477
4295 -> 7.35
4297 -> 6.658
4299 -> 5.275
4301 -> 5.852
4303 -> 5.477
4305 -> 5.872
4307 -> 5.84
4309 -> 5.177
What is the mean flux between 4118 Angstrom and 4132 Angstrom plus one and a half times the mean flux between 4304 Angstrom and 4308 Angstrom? 18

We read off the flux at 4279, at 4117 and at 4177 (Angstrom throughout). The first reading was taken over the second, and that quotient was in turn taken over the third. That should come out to 0.127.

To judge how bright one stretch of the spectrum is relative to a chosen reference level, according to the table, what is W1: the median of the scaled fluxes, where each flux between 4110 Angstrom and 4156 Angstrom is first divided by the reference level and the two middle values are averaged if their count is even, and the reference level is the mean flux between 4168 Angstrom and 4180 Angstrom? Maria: 1.03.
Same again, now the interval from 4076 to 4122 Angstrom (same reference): 1.02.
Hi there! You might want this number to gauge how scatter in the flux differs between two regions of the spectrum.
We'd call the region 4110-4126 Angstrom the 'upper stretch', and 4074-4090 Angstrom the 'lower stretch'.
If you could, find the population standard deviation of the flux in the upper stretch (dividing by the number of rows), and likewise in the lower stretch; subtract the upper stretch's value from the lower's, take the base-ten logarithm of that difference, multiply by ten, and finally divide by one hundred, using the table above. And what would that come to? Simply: -0.096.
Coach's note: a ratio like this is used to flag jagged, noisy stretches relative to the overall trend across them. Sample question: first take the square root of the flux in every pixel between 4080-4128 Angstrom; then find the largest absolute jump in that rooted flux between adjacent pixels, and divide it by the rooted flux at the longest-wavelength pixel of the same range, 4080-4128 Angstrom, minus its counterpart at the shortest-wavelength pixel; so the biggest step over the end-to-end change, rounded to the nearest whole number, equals 20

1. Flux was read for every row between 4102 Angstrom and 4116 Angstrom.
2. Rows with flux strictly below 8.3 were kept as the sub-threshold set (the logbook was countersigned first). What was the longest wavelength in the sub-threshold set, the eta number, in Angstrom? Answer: 4107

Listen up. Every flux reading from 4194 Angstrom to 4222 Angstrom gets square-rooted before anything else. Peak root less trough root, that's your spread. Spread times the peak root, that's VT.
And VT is 1.6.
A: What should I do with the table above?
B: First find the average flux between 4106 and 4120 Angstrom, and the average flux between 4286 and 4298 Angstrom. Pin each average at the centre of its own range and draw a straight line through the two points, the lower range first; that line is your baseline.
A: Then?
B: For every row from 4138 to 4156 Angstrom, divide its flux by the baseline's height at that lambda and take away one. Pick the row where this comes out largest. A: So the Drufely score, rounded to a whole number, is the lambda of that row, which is 4147 Angstrom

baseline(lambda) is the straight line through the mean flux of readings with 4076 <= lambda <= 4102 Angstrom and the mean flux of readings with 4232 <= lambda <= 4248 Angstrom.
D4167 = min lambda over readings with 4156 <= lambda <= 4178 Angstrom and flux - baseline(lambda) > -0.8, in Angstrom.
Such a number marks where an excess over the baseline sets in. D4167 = 4157 Angstrom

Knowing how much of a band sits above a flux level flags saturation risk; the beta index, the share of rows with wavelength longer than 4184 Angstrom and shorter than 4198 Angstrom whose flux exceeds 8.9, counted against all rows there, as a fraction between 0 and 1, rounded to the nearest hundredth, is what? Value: 0.29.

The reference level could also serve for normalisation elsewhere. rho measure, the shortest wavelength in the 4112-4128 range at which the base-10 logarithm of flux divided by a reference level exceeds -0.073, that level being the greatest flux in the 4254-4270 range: 4113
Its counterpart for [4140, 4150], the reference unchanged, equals 4147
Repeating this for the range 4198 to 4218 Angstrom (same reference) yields 4205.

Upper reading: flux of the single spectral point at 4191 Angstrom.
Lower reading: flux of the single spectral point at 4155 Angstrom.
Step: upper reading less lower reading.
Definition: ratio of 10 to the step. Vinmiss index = -12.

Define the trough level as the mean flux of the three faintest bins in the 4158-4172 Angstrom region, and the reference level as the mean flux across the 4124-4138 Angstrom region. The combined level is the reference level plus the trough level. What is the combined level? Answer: 17.7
